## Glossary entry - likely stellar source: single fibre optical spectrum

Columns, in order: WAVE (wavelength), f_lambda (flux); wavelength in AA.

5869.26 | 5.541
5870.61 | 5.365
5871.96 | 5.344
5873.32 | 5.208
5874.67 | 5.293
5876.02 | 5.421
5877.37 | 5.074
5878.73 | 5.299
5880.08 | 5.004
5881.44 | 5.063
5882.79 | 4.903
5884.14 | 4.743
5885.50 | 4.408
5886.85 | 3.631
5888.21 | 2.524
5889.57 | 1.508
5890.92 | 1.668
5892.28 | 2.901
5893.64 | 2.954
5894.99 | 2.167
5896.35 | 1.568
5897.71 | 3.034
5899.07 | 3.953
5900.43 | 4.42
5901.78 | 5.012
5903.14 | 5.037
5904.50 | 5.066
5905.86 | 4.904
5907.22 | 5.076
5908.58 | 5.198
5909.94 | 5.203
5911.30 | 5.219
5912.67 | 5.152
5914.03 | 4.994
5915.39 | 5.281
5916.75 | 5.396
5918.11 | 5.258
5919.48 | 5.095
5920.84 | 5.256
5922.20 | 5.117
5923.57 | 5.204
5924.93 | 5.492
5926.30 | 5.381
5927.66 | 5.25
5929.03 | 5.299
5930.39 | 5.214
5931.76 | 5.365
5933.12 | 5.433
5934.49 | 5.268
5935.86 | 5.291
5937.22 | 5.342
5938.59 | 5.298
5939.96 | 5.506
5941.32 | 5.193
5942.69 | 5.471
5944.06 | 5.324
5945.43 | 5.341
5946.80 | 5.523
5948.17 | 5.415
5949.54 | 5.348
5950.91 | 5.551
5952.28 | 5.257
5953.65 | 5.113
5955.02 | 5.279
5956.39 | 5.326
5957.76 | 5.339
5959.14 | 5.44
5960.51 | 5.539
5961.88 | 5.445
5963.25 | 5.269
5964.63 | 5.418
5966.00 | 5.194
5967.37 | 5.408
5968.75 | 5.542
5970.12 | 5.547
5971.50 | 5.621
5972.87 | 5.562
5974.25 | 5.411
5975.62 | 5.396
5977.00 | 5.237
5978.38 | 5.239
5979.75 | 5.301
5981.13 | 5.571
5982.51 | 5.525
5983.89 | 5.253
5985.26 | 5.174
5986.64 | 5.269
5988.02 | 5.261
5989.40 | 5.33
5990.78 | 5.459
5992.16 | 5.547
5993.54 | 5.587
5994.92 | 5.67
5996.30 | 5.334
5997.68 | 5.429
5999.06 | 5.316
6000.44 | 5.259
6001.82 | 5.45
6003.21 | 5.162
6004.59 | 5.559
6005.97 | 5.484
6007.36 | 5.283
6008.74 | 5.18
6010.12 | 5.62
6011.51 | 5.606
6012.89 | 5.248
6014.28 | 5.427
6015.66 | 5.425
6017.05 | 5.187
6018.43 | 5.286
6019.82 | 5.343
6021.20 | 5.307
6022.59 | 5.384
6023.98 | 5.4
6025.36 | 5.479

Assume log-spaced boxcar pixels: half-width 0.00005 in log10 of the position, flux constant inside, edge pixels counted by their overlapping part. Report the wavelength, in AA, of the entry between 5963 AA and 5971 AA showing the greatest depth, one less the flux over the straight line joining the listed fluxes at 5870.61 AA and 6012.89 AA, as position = 5966.00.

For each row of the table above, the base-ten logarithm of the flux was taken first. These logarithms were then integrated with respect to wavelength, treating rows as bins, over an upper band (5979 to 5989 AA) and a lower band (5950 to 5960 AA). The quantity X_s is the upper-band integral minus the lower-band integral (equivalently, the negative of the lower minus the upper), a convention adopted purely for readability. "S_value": 0.0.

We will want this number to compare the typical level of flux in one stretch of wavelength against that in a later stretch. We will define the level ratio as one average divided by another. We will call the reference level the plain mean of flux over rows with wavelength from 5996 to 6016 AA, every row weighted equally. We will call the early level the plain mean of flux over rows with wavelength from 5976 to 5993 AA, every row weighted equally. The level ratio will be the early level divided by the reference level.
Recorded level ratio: 0.993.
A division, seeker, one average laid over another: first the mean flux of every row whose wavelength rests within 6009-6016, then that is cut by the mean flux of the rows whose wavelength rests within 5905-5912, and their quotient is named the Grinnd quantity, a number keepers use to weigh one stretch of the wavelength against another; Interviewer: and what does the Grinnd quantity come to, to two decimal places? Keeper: 1.07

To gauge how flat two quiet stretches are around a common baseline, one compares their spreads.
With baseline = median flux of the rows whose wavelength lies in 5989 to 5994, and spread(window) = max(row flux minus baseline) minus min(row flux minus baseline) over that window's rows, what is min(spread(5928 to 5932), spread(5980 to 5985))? 0.15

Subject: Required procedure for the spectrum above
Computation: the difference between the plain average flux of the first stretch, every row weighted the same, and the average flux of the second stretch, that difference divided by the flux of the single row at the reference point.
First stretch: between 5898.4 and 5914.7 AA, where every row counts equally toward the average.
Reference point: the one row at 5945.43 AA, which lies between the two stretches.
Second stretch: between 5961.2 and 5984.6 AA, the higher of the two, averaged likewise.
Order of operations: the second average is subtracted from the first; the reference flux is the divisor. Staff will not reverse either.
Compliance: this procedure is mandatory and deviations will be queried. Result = -0.088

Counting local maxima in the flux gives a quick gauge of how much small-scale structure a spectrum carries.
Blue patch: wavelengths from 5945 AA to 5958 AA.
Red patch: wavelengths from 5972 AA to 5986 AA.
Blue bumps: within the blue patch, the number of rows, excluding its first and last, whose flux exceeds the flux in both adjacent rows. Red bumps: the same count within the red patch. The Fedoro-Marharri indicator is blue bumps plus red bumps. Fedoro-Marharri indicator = 3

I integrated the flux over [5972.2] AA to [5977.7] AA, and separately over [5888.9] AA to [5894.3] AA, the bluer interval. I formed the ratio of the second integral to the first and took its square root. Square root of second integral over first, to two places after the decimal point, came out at 0.64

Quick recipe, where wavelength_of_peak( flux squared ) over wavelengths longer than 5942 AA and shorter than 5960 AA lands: 5950.91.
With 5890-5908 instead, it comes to 5907.22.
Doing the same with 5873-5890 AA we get 5876.02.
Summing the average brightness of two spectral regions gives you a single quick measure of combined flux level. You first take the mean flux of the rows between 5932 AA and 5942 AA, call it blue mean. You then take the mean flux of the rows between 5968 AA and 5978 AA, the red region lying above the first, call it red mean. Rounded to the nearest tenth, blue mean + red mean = 10.8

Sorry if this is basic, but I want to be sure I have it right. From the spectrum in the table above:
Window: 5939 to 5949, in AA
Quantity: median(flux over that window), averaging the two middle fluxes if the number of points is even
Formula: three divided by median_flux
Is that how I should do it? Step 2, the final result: 0.554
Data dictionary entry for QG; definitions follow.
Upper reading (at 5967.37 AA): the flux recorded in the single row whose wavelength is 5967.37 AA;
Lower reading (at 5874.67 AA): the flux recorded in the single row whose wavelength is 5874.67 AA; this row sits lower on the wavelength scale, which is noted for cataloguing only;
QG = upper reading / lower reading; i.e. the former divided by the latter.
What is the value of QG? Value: 1.02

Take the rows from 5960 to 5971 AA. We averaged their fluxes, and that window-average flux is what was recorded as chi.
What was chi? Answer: 5.42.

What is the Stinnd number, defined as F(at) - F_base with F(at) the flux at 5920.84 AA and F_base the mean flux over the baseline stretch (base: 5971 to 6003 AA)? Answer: -0.14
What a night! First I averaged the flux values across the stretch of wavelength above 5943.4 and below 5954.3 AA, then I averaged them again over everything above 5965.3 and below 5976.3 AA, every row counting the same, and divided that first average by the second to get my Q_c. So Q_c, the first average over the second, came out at 0.98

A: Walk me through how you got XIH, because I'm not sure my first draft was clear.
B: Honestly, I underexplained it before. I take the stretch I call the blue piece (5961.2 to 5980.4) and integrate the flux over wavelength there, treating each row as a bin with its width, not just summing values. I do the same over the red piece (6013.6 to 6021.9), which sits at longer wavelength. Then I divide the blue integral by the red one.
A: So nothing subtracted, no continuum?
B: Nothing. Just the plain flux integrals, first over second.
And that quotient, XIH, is 2.3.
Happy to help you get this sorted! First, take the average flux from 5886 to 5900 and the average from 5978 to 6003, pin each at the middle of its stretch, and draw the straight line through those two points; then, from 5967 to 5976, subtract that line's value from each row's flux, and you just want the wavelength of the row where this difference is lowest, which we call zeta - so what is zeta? 5975.62 AA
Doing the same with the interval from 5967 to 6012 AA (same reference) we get 6008.74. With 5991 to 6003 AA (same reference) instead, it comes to 6000.44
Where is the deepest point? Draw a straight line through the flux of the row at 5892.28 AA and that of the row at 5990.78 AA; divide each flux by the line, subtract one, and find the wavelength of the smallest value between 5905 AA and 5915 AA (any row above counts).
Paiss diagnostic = 5914.03 AA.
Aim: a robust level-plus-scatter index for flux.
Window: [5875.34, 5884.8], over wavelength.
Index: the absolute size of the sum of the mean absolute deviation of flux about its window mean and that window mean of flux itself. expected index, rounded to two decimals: 5.24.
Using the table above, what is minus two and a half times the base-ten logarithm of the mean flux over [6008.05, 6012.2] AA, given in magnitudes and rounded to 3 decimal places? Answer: -1.845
